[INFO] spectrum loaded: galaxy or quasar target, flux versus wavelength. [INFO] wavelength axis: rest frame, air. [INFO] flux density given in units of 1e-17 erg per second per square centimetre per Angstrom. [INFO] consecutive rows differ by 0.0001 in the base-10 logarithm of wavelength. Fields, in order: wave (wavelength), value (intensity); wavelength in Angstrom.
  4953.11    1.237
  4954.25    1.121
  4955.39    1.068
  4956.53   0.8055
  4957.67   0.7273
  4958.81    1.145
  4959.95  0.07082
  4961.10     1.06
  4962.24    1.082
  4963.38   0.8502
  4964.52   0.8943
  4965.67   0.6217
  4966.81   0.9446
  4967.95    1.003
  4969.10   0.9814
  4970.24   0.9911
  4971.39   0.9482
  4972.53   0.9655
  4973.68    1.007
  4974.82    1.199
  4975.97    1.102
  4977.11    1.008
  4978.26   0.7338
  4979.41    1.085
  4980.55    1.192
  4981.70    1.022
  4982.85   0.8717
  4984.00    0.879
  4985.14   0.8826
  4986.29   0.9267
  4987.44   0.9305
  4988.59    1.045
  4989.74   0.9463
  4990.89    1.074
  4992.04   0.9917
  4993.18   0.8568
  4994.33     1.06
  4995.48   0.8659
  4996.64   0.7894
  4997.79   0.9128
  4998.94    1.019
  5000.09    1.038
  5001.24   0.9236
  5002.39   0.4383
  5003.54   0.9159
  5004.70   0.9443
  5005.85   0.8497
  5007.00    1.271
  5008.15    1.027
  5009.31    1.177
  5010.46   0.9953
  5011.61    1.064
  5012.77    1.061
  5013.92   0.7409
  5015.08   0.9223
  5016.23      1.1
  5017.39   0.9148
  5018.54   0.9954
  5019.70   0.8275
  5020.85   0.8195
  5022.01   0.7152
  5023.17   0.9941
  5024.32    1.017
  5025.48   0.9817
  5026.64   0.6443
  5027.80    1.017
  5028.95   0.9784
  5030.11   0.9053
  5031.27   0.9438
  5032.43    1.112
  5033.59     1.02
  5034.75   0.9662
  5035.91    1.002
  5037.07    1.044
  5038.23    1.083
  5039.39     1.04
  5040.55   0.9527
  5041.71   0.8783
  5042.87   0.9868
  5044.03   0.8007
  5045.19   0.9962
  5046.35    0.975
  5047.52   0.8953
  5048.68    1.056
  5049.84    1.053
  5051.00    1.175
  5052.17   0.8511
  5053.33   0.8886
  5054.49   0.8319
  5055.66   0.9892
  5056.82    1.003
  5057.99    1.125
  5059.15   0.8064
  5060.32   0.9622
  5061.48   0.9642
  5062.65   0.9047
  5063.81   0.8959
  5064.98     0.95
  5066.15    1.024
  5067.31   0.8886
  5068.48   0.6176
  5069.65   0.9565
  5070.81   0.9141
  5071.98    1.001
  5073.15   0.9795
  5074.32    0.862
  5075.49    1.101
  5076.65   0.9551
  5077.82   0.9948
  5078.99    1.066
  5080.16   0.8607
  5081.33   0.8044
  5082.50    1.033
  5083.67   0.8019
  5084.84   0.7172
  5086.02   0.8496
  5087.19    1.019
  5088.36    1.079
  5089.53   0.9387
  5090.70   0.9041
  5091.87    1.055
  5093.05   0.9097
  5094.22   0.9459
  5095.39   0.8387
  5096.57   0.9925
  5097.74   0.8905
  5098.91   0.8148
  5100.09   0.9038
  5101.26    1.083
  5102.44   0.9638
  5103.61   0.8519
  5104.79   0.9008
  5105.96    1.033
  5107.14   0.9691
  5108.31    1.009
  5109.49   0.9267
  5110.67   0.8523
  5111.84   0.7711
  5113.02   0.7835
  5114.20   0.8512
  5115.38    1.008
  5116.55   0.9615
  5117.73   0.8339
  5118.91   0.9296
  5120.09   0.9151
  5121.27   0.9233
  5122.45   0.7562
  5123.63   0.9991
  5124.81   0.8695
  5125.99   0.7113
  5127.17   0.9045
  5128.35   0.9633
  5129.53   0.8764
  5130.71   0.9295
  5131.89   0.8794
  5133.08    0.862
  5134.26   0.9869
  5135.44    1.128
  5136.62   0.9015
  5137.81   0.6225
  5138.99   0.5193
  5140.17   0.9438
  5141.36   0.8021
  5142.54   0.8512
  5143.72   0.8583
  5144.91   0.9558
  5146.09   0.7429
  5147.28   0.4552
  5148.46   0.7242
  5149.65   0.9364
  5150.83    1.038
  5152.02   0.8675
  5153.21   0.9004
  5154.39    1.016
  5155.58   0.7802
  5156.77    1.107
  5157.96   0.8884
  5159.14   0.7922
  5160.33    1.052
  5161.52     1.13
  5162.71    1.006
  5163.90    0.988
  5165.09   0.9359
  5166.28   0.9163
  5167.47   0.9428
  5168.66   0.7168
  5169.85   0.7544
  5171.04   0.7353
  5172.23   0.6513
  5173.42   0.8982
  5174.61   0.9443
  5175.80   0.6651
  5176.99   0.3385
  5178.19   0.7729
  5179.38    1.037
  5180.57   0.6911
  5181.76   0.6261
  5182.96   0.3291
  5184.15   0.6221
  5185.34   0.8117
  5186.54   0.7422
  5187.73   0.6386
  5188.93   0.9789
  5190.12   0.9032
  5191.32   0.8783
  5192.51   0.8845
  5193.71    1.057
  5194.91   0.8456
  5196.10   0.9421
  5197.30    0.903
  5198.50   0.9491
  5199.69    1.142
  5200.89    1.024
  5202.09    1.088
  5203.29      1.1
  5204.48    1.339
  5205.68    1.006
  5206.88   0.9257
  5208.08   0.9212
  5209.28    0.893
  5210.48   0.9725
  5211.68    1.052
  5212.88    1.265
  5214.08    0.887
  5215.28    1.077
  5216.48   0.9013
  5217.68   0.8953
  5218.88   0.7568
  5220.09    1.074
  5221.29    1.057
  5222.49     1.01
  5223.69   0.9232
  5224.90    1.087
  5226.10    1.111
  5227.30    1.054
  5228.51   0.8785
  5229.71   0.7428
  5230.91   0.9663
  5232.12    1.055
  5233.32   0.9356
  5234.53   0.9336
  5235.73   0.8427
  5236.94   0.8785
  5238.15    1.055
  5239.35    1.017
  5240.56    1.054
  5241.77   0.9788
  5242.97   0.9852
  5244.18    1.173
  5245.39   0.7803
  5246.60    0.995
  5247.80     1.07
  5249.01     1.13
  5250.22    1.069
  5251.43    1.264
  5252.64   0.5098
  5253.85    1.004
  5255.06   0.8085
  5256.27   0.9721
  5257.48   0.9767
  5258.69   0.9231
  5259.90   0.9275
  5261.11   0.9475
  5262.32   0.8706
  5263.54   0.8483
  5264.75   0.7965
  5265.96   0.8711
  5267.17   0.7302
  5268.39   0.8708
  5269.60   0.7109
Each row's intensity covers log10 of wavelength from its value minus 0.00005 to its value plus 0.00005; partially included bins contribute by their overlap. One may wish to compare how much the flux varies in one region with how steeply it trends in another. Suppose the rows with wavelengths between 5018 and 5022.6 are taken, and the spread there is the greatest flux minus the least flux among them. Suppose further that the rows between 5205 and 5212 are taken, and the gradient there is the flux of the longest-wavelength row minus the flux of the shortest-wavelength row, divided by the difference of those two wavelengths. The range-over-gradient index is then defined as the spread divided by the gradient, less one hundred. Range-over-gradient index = -63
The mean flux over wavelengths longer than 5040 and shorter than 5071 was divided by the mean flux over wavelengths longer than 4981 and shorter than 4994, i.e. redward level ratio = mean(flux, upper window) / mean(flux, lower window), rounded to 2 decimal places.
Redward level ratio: 0.99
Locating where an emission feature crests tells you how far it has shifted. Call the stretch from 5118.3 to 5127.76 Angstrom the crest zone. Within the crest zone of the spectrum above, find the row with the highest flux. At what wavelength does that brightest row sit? 5123.63 Angstrom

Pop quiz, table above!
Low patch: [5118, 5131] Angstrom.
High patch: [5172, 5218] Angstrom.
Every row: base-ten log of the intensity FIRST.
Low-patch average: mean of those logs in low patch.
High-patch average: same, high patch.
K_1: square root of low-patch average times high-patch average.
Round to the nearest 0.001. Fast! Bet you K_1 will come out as 0.060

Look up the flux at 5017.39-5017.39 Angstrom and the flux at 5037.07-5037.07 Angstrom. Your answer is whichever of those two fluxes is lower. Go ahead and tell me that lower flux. 0.91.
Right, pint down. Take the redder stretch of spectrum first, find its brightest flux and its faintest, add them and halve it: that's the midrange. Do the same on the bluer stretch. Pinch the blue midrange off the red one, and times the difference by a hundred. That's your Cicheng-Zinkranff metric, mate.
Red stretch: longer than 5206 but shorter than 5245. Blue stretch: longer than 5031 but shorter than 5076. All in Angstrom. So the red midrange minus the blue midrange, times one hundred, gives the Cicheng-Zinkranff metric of 10.8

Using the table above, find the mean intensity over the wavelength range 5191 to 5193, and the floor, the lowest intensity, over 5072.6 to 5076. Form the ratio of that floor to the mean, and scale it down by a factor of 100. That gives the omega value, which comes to 0.0098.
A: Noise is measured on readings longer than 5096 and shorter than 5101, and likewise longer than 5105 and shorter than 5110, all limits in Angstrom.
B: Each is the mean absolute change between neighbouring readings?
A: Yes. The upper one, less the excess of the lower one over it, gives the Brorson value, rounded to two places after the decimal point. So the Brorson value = 0.04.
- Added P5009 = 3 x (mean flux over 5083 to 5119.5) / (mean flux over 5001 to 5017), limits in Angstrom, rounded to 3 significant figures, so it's 2.86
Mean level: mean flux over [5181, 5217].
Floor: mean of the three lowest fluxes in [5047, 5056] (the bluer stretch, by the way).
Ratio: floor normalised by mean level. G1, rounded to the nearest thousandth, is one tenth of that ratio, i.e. 0.093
